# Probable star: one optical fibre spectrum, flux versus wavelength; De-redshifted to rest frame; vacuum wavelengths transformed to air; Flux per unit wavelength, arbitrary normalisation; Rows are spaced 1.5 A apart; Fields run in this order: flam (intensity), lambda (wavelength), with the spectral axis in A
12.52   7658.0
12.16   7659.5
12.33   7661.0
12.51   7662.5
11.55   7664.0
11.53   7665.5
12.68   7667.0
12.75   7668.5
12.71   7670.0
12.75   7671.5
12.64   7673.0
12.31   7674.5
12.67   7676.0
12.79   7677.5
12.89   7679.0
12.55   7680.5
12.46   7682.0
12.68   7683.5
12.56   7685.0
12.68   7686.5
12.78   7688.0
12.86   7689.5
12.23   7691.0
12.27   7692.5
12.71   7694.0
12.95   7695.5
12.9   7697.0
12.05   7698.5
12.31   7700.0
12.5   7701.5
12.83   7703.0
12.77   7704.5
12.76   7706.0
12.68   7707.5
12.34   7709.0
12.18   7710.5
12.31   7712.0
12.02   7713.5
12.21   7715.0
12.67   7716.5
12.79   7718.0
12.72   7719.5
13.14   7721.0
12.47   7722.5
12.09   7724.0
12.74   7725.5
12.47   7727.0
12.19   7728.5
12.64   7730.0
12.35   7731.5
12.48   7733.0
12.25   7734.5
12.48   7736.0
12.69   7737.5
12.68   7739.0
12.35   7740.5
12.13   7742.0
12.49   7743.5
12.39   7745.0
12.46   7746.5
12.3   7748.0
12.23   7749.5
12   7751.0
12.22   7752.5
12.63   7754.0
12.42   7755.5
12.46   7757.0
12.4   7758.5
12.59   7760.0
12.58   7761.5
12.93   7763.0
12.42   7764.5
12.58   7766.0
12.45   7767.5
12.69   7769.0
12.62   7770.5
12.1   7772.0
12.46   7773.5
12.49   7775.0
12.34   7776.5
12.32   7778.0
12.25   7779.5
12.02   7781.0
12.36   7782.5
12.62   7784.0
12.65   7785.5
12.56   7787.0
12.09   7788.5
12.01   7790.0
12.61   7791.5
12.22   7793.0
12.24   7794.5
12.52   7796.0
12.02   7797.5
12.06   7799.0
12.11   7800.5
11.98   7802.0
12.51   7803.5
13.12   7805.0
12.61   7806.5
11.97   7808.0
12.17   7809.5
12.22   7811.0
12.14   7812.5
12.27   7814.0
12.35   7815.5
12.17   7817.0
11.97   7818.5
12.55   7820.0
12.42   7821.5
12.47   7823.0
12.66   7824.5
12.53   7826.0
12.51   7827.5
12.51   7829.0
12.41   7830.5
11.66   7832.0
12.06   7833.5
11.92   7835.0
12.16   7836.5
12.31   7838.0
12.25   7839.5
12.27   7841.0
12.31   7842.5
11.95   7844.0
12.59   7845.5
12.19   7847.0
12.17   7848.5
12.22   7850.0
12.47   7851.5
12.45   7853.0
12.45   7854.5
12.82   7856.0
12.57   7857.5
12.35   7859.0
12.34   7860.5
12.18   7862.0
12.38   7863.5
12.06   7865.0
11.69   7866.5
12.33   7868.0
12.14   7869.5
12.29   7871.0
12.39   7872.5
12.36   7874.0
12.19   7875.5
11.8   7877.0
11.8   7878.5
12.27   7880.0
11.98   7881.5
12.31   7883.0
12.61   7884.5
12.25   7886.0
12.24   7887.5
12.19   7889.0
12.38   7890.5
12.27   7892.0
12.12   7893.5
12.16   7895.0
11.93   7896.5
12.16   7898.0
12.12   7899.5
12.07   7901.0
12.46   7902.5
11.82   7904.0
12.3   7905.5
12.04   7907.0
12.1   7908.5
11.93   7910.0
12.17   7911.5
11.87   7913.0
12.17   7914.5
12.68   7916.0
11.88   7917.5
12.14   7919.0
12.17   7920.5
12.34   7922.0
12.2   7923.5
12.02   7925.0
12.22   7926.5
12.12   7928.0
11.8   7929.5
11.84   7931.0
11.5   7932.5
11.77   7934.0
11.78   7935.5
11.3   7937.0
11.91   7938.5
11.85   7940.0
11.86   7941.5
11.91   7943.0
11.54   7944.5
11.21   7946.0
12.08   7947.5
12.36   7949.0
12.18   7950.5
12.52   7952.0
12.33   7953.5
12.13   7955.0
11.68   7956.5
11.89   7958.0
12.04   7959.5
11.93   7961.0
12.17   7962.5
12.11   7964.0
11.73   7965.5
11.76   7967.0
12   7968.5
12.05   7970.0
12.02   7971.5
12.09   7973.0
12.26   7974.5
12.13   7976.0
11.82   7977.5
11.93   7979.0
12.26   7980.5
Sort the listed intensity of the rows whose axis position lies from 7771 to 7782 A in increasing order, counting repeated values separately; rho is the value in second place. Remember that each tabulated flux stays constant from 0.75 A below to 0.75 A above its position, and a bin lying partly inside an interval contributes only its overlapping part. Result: 12.1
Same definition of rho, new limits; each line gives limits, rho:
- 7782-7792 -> 12.09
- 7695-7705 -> 12.31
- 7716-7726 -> 12.47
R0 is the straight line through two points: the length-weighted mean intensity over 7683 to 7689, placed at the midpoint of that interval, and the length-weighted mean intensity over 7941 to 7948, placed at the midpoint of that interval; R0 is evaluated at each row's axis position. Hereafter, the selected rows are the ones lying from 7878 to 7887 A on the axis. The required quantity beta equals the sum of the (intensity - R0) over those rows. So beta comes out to 1.6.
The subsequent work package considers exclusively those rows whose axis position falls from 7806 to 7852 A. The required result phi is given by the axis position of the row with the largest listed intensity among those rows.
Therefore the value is 7824.5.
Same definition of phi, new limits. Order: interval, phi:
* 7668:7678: 7677.5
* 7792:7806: 7805.0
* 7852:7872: 7856.0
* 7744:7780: 7763.0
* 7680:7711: 7695.5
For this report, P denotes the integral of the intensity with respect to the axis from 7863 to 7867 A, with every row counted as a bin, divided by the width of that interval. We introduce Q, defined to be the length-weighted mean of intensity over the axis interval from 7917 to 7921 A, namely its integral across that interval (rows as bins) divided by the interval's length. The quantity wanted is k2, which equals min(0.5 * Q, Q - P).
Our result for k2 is 0.0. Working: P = 12.0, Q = 12.1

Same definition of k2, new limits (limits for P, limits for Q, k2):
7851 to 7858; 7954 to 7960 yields -0.6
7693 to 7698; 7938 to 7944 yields -0.9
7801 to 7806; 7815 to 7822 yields -0.2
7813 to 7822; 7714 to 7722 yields 0.4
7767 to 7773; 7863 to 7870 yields -0.4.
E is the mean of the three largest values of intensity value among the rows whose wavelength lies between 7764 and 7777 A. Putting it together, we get 12.6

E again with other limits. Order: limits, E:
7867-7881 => 12.4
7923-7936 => 12.2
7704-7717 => 12.7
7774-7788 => 12.6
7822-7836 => 12.6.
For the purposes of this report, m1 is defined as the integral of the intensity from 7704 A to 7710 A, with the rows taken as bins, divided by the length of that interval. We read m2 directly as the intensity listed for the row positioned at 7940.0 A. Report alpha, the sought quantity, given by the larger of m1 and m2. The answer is 12.6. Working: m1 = 12.6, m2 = 11.85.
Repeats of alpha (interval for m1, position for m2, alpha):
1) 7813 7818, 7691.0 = 12.2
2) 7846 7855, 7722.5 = 12.5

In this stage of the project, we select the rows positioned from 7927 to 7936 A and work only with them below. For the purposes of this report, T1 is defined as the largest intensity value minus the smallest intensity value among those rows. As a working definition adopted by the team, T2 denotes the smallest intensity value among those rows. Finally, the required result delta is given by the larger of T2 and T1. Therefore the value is 11.5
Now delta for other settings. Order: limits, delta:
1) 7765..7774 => 12.1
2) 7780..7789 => 12.0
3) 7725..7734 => 12.2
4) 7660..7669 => 11.5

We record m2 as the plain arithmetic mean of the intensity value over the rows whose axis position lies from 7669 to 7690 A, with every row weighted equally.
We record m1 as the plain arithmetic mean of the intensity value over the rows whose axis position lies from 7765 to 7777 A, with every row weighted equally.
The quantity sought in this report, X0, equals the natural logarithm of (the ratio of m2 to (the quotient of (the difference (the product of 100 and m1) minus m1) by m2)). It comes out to -2.04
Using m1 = 12.47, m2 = 12.7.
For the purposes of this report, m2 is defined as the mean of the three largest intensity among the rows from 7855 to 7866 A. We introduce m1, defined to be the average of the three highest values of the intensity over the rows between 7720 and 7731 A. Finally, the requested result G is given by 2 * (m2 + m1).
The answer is 50.9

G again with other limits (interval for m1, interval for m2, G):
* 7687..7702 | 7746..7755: 50.7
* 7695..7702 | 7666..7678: 51.1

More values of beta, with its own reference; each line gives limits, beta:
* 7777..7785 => 0.0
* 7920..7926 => 1.6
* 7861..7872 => 1.1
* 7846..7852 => 0.8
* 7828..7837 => 0.0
